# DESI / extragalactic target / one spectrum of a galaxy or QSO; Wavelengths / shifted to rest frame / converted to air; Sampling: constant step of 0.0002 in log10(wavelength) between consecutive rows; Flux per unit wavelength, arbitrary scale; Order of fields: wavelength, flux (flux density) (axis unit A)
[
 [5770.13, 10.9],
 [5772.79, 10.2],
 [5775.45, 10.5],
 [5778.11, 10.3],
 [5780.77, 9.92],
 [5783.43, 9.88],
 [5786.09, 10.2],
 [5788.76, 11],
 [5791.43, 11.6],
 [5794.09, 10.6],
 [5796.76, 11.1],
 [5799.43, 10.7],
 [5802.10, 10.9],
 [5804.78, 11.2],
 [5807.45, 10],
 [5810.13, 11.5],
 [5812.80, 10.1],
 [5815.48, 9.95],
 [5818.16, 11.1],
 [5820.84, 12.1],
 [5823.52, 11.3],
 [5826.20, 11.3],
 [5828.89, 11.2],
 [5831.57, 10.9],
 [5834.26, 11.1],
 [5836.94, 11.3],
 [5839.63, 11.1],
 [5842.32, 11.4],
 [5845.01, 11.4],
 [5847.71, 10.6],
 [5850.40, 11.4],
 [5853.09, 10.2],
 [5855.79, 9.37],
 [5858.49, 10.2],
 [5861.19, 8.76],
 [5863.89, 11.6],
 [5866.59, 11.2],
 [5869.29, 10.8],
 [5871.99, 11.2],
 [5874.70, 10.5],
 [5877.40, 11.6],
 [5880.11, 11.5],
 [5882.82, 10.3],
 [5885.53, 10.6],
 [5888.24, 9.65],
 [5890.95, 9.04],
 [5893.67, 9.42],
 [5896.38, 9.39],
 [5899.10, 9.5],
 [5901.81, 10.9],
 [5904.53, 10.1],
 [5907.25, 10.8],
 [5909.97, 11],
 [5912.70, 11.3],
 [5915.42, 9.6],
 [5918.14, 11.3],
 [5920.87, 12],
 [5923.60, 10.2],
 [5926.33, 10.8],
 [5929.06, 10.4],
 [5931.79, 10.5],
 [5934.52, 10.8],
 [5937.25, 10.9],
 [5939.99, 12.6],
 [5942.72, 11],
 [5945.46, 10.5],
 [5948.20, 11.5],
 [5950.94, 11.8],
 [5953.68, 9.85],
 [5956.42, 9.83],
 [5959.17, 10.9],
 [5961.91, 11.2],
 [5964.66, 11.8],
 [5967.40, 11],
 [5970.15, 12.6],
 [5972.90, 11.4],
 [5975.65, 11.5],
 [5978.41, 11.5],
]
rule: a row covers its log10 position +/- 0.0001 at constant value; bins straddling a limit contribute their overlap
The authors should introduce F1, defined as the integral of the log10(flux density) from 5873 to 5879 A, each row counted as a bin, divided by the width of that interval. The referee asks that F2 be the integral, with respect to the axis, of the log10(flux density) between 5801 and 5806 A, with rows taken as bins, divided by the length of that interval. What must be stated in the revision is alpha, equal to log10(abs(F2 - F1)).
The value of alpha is -2.8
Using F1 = 1.04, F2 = 1.04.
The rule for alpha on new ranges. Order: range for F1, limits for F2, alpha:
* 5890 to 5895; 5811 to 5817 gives -1.4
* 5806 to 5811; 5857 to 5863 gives -1.3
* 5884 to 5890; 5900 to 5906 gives -1.8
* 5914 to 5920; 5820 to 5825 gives -1.4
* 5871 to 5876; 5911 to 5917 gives -1.9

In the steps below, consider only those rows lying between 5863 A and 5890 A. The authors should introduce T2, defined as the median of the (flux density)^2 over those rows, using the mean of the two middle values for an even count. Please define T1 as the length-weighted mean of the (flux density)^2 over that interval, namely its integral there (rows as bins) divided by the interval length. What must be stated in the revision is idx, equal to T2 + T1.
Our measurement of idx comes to 239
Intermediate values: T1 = 118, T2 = 121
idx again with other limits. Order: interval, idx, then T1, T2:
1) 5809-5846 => 251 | 124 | 127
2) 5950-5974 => 250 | 125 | 125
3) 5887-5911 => 193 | 100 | 93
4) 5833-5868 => 239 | 116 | 123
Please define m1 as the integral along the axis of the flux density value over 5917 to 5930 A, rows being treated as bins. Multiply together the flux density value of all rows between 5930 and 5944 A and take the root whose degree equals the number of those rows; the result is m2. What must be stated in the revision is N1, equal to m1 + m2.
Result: 153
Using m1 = 142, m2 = 11.1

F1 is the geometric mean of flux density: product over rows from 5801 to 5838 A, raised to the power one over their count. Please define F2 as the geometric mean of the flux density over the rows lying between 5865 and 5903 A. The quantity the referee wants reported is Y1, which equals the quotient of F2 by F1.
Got 0.94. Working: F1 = 11.0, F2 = 10.4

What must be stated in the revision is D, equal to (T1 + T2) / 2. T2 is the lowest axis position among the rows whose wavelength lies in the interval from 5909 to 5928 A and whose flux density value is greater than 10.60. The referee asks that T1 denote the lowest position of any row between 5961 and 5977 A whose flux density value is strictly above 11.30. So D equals 5937.3 A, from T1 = 5964.66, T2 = 5909.97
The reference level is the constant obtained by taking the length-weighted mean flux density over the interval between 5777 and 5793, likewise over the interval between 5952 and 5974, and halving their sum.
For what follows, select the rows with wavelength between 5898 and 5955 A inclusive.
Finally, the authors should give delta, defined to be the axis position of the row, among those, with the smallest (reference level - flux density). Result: 5939.99 A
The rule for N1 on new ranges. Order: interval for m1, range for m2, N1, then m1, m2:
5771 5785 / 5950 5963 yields 153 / 143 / 10.7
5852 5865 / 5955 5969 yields 141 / 130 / 10.9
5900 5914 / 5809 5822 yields 162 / 151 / 10.9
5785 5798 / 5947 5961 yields 153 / 142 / 10.7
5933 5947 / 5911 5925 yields 167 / 156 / 10.8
